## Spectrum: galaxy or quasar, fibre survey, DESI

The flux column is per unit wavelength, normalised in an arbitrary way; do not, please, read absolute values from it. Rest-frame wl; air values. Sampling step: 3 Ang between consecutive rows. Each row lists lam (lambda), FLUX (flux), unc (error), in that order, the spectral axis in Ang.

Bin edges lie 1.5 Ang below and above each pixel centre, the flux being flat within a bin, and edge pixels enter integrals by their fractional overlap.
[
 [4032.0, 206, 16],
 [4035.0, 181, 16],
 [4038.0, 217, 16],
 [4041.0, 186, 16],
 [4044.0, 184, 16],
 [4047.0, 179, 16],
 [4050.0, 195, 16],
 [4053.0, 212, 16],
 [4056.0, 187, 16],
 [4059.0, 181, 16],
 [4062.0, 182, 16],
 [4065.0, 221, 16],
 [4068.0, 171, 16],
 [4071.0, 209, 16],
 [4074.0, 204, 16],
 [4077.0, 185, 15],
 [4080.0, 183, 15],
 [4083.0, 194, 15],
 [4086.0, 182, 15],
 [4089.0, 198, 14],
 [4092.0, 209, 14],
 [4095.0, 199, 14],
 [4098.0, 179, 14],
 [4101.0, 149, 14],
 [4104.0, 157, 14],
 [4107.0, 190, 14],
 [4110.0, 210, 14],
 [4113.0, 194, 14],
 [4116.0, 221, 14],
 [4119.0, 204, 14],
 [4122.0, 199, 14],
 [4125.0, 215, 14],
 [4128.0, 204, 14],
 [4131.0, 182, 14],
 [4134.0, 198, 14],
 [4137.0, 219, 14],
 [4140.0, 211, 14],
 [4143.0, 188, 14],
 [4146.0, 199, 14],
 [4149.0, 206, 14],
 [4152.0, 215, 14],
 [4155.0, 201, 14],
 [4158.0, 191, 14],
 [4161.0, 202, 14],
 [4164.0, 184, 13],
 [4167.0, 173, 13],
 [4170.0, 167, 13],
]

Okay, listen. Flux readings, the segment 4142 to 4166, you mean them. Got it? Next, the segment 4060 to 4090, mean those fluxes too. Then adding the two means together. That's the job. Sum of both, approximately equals 391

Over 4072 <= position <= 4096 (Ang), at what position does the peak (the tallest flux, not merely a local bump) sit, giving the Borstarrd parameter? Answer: 4092.0 Ang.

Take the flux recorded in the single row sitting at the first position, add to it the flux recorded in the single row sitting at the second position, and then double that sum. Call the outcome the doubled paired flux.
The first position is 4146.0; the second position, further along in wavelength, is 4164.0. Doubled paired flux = 766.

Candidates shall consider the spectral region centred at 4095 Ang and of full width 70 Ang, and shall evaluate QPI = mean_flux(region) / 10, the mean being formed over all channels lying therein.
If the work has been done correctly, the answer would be 19.4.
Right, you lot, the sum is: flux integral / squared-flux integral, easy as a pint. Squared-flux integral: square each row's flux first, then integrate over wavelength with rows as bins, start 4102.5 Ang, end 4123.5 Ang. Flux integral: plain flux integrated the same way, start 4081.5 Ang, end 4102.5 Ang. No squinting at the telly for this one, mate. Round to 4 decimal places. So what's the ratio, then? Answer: 0.0048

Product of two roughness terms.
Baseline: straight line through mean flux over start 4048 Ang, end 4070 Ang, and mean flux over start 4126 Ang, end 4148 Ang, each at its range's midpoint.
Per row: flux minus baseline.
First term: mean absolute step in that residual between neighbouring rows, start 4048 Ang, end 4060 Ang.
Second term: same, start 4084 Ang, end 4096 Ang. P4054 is 197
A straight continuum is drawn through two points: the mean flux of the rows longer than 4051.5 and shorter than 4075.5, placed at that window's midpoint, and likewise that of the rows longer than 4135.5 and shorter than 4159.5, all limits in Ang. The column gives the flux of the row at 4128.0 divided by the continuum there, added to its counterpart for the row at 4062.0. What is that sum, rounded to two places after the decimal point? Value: 1.94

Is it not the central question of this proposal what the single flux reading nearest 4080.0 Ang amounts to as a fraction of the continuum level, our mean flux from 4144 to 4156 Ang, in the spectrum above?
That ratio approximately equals 0.89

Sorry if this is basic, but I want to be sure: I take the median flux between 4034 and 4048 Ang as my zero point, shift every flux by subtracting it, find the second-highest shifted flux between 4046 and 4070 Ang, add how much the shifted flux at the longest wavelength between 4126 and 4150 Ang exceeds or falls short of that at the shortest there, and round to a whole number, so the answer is 30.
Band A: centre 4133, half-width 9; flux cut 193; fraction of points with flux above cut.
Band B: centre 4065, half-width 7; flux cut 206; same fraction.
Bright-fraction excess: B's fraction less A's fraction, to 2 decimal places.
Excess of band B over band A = -0.43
